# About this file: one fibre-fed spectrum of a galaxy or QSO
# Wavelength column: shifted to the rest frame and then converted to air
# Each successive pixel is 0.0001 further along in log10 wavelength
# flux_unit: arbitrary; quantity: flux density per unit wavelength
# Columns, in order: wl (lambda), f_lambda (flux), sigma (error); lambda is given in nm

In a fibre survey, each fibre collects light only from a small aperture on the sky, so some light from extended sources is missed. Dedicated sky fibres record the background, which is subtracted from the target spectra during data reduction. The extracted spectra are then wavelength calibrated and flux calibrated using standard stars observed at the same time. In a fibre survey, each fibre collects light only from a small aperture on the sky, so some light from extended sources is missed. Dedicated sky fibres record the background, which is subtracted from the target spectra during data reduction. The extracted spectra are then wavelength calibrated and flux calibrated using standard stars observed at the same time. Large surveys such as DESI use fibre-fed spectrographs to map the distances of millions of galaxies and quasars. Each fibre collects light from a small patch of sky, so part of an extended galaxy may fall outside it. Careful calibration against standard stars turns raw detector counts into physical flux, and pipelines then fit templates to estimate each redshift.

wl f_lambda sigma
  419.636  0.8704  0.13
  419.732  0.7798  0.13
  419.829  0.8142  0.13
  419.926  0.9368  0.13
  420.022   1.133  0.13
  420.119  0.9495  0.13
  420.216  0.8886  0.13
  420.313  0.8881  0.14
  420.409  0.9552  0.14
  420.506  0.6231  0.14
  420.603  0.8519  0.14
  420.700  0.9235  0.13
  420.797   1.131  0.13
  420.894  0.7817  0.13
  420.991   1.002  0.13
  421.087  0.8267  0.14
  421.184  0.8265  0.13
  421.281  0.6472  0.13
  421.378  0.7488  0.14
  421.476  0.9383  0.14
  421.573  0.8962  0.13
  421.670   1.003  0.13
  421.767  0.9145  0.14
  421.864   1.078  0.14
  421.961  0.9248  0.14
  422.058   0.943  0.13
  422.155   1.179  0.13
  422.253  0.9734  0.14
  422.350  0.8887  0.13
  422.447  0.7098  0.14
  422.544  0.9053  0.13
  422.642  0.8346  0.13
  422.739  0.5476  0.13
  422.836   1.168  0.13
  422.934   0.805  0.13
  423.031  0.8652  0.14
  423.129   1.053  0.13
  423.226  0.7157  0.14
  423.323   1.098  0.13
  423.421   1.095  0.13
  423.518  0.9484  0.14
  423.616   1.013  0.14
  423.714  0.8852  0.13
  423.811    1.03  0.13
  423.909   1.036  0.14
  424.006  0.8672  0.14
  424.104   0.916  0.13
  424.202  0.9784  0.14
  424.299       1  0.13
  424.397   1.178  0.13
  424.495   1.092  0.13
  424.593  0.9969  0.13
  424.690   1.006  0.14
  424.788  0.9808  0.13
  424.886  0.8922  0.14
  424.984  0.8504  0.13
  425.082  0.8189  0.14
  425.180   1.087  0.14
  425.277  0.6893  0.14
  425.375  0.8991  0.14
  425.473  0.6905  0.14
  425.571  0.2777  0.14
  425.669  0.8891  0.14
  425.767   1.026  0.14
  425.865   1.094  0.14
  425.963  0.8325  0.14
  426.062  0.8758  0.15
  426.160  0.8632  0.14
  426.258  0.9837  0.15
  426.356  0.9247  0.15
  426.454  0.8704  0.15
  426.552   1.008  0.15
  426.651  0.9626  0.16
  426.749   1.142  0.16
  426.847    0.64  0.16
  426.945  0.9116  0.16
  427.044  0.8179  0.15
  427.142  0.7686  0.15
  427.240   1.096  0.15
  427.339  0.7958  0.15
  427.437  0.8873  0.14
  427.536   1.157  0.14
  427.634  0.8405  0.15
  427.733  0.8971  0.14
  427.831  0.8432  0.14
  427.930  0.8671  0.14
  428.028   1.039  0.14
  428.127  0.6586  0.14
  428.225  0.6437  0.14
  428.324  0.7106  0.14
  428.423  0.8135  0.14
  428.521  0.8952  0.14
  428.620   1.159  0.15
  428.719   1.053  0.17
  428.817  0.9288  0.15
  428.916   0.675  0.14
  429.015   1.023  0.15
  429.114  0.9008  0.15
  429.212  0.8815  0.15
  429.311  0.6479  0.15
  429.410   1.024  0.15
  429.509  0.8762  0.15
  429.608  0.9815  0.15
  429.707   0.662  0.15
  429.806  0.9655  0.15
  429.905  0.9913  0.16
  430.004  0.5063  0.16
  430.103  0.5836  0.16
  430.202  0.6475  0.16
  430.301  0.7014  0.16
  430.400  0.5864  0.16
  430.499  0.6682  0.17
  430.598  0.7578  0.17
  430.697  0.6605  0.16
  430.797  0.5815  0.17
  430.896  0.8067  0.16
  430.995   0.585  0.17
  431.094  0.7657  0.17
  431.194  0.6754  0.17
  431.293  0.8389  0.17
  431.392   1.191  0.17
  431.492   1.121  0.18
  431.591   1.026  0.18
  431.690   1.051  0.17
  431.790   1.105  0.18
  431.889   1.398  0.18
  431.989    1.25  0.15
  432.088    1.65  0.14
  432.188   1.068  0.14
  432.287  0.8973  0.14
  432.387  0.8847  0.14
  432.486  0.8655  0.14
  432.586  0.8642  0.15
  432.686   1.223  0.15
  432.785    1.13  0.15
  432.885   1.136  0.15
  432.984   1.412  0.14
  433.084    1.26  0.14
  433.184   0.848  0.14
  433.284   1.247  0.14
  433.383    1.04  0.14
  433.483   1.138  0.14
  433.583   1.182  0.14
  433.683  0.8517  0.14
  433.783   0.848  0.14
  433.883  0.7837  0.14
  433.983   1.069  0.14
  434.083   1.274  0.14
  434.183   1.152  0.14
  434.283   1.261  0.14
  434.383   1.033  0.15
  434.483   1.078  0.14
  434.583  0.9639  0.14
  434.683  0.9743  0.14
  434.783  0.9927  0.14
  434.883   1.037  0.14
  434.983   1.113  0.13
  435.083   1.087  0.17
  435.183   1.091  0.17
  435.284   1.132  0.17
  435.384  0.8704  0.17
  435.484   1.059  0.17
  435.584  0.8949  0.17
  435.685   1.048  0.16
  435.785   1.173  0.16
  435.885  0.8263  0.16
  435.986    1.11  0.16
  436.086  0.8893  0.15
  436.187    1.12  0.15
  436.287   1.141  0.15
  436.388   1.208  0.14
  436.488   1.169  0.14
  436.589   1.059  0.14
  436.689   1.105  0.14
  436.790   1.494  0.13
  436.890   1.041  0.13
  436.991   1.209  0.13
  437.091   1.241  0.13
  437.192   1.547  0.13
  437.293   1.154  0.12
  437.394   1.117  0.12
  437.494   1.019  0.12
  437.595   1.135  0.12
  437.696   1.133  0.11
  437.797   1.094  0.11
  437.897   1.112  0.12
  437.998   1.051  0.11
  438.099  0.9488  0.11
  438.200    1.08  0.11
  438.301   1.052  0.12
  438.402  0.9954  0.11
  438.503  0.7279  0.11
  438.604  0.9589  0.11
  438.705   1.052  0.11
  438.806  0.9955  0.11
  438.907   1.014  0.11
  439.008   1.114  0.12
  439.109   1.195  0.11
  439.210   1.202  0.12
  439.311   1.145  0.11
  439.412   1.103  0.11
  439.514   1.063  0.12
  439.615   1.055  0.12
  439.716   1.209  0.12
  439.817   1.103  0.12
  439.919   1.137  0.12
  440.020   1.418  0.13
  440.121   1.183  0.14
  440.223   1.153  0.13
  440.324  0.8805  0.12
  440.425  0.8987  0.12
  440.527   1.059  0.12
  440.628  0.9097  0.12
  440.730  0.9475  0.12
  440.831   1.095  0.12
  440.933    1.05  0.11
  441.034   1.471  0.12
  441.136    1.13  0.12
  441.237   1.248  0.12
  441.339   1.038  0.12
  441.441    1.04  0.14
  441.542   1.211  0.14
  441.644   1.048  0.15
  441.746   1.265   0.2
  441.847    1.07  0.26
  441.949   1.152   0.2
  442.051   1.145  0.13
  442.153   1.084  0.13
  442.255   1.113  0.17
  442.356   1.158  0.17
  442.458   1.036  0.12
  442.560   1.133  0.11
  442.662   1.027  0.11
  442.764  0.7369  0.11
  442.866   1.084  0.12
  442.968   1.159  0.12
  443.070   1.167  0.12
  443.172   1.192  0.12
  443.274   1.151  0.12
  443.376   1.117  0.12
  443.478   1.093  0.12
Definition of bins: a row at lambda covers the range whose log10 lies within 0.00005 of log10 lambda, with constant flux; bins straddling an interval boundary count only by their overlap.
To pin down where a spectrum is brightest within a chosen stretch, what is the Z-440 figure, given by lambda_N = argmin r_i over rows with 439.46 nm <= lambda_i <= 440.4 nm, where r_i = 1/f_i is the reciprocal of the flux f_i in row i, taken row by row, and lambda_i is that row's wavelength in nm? 440.020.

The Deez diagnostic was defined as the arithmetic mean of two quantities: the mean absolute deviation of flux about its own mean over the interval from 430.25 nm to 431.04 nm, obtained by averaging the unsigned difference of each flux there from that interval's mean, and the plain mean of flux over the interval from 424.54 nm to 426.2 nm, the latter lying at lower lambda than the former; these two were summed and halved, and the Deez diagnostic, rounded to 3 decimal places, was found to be 0.467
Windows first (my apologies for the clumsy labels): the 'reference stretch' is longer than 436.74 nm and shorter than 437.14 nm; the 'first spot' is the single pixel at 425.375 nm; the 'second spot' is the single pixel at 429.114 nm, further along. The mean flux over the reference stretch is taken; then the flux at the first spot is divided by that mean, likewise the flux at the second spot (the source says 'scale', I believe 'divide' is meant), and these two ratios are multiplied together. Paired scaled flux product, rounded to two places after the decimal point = 0.52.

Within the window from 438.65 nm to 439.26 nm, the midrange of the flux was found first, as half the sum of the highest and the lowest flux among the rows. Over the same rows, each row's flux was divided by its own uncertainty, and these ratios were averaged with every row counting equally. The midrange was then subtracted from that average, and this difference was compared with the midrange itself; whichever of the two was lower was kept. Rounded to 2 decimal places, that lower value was 1.10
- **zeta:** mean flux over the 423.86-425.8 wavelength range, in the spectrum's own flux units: 0.91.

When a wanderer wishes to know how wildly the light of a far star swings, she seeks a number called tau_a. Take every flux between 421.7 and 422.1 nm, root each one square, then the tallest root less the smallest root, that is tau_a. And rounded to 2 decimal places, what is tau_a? 0.08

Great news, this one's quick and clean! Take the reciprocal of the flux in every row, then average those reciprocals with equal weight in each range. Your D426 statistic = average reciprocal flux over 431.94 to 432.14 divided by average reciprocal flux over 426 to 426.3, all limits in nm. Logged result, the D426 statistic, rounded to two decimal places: 0.64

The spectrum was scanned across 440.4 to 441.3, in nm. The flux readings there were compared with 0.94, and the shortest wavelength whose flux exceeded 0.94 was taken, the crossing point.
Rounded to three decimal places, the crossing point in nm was 440.527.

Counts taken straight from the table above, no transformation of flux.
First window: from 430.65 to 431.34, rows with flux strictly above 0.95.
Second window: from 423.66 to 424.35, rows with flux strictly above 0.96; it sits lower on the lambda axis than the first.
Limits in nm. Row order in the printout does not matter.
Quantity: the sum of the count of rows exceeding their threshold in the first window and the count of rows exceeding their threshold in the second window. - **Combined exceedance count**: 4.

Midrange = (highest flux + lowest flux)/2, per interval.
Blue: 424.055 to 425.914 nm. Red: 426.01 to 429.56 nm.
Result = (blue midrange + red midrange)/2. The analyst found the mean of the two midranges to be 0.81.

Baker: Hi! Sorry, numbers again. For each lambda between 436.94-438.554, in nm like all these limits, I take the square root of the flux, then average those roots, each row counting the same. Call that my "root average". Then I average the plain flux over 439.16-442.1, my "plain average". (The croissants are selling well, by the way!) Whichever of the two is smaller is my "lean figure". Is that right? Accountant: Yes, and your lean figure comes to 1.05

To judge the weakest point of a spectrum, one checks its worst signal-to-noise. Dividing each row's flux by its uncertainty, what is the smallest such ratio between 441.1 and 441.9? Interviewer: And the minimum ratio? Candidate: 4.1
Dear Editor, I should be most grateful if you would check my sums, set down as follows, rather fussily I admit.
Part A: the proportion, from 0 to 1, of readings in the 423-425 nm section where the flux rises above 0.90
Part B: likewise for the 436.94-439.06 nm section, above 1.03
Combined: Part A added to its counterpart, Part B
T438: 1.38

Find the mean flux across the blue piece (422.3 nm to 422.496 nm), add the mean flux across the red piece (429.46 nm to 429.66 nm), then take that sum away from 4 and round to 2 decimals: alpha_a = 2.27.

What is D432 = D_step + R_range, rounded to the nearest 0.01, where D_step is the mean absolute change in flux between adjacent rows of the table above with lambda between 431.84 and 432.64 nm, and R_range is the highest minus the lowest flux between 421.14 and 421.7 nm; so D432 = 0.55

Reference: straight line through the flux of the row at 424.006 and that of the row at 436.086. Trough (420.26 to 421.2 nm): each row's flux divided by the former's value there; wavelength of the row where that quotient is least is 420.506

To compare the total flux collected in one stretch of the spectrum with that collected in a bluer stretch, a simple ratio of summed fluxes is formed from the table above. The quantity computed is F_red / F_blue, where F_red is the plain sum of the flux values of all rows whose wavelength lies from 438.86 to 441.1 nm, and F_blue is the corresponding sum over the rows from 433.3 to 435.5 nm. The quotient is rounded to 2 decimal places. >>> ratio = 1.06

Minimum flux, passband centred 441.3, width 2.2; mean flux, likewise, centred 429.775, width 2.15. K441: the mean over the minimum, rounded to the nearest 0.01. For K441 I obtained 0.89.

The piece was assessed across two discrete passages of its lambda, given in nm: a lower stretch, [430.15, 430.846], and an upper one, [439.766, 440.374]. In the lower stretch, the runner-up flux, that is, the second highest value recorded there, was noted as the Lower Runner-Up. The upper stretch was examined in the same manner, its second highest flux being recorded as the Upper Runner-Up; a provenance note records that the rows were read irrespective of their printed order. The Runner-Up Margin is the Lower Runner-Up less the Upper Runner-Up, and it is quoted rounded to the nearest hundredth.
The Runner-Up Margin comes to -0.48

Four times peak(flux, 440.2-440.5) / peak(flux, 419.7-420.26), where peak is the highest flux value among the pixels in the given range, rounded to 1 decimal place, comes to 4.1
